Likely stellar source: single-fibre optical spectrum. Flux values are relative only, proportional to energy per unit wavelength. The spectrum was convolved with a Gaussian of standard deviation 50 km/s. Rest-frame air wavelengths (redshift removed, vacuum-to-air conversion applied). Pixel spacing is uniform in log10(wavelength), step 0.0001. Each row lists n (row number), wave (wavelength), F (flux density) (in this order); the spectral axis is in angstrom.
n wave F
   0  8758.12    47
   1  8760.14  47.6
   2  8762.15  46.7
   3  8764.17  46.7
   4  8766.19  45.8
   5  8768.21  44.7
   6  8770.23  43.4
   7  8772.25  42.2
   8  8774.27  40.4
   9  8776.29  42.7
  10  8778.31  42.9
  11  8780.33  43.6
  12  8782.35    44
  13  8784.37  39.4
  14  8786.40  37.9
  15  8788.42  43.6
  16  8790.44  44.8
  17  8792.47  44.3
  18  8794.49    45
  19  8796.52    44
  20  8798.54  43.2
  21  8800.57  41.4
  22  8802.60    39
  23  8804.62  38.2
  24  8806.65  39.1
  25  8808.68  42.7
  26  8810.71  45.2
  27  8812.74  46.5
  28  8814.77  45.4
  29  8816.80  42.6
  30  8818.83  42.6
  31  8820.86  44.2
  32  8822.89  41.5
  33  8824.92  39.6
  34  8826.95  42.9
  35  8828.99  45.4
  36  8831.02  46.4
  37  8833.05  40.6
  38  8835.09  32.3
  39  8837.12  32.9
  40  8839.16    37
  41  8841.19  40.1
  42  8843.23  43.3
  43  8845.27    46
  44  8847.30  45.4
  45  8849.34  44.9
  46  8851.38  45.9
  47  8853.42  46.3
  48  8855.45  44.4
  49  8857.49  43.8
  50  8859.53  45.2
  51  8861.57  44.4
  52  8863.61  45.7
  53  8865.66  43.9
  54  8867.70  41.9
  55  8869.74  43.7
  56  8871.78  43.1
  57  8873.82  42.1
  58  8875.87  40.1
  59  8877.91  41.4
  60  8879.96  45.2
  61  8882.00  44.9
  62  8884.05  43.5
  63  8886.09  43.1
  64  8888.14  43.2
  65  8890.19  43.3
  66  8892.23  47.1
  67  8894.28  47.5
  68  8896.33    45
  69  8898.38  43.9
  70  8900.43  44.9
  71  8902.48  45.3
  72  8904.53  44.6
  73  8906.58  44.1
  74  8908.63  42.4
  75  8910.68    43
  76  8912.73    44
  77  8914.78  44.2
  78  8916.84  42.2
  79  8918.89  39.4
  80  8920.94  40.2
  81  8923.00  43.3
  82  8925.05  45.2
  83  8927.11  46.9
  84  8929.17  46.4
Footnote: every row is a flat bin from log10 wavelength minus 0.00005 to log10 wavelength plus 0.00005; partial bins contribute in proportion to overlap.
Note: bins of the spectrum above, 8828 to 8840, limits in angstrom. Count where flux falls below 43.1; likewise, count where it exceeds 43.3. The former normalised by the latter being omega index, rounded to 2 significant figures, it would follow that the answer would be 2.0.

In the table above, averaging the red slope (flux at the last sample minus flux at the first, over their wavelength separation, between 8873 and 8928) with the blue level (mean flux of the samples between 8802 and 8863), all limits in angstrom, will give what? 21.3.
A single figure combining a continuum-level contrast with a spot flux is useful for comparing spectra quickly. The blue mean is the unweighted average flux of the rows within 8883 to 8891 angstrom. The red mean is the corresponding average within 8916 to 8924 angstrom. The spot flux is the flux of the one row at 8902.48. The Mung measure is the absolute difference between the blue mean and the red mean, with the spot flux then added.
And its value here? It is 47.3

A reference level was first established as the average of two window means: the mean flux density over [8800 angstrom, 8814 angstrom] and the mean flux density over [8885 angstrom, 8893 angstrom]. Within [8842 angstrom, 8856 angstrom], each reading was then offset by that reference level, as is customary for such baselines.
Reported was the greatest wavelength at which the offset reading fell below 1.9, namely 8855.45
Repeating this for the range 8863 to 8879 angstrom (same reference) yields 8877.91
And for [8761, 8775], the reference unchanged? 8774.27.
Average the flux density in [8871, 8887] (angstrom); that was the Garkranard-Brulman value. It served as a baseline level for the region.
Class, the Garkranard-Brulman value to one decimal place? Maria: 42.9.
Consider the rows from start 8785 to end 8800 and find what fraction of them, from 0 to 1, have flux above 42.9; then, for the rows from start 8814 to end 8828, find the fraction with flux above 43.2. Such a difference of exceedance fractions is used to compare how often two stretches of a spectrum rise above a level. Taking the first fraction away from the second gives -0.6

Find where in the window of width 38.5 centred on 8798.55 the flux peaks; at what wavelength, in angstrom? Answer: 8812.74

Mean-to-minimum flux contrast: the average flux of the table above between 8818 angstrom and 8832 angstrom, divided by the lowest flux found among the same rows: 1.09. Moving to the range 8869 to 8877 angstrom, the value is 1.05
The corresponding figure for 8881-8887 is 1.02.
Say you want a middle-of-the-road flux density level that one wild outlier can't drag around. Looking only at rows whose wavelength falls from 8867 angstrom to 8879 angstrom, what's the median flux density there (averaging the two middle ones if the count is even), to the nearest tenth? 42.0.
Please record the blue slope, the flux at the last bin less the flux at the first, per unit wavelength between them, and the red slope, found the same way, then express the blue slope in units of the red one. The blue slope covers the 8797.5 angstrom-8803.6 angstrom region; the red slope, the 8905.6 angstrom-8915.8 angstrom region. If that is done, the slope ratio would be -84.8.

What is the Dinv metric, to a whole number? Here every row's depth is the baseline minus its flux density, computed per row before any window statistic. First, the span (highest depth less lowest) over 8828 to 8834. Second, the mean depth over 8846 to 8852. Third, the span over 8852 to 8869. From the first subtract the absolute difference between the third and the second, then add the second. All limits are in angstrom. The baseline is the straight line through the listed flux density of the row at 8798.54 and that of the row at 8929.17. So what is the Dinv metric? -1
